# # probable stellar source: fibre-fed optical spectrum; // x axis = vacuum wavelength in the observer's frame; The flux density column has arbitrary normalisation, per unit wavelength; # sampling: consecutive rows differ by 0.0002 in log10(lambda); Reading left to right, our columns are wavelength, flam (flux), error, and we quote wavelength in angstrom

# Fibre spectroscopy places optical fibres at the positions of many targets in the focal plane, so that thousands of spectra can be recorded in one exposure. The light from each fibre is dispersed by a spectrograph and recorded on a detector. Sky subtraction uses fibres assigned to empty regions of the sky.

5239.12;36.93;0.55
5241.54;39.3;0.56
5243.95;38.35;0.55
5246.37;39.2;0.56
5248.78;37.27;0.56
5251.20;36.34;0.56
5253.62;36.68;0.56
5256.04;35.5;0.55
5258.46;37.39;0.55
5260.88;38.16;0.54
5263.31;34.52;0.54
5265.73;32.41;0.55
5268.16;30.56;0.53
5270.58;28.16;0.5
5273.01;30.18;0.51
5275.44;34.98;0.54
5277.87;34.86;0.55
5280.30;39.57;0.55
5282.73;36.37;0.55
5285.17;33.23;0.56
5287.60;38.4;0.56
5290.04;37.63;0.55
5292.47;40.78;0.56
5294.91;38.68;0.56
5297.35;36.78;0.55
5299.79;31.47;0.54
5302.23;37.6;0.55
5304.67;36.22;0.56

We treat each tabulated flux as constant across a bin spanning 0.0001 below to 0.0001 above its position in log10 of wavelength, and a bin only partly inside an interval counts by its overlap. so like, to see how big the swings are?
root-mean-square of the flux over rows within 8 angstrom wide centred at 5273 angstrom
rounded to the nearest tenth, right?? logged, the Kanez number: 31.2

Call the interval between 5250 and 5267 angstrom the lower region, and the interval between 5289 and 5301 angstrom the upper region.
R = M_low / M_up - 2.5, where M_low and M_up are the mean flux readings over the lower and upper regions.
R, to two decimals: -1.53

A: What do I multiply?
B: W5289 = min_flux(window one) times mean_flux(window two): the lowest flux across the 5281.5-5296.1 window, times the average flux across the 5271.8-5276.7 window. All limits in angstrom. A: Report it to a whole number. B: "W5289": 1083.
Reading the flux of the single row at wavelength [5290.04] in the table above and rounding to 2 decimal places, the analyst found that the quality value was 37.63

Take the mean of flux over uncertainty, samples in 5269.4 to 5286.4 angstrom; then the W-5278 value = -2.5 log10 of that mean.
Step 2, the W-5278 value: -4.50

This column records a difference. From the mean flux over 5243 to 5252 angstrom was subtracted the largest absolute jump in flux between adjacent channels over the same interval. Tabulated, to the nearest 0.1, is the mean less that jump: 35.9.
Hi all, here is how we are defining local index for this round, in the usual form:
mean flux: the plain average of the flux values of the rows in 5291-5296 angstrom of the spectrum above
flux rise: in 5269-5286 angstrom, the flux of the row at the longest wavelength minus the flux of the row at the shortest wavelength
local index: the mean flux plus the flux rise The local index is 44.8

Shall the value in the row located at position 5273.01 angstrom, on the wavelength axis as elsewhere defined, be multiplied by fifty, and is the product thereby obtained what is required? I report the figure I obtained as 1509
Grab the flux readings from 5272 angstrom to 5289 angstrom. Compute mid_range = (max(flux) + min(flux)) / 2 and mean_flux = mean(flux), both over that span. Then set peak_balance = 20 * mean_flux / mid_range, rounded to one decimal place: 20.3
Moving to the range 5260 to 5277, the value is 19.7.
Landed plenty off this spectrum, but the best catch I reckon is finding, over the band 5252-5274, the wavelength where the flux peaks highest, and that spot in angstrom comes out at 5260.88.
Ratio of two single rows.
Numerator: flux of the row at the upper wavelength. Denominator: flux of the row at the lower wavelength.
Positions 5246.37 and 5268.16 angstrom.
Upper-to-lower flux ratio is 0.78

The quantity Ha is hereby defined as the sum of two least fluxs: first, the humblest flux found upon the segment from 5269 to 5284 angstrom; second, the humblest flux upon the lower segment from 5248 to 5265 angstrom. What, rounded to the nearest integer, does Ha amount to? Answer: 63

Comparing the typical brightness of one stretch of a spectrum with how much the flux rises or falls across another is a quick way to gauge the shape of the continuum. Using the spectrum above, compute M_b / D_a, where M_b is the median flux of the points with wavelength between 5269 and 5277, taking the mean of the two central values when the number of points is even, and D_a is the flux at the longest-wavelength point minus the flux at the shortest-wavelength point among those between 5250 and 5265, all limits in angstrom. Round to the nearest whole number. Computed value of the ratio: -17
